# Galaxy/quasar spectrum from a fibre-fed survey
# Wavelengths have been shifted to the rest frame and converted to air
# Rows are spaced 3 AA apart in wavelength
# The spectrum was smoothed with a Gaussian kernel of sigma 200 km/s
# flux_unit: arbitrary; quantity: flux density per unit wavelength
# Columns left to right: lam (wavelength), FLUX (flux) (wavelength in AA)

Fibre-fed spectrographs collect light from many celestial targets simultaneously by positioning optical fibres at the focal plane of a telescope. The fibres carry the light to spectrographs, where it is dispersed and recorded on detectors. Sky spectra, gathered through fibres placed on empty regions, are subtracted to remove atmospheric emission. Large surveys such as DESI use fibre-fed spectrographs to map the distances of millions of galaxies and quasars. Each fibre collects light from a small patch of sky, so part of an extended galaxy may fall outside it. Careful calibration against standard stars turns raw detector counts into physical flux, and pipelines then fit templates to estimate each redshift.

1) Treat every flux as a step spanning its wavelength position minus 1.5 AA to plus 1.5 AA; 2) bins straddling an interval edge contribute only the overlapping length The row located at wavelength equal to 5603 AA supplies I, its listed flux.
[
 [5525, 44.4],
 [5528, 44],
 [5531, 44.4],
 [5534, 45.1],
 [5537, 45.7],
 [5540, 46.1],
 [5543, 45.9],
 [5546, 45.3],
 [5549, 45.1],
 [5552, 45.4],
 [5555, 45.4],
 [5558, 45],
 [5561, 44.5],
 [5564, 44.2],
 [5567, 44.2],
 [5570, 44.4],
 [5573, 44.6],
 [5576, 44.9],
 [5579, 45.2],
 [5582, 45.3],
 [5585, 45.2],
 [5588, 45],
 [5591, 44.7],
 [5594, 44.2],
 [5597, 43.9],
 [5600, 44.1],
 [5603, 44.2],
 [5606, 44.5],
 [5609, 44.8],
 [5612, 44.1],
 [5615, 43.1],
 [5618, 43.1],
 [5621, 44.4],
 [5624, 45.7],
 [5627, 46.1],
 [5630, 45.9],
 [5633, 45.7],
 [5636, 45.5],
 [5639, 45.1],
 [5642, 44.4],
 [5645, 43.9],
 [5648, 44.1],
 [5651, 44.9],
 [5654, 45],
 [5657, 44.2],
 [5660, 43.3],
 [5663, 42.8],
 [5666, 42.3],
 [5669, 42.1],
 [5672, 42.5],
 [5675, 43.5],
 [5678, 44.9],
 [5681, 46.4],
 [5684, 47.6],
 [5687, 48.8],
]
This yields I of 44.2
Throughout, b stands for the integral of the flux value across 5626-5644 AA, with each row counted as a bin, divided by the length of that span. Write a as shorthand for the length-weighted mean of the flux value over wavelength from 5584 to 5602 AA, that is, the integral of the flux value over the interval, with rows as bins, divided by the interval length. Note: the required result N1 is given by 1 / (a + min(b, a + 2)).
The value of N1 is 0.0111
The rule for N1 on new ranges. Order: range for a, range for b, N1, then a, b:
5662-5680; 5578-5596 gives 0.0114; 43.1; 44.9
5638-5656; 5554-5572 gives 0.0112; 44.5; 44.6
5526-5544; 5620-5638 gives 0.0110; 45.2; 45.6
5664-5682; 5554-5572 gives 0.0113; 43.5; 44.6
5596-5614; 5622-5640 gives 0.0111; 44.2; 45.6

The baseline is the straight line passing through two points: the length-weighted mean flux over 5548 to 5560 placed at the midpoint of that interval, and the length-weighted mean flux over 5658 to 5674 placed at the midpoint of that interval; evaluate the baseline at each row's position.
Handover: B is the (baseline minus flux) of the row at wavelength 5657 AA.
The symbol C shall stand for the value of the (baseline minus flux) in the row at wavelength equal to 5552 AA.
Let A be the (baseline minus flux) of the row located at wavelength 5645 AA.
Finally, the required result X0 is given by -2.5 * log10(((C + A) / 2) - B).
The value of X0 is 0.2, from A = -0.7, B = -1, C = -0.2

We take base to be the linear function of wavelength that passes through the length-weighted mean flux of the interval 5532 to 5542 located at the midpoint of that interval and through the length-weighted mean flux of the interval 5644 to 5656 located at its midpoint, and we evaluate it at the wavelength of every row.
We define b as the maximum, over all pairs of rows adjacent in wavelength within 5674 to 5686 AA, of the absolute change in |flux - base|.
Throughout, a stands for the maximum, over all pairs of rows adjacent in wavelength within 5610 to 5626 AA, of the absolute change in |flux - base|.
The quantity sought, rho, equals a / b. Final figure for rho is 0.9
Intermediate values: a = 1.33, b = 1.53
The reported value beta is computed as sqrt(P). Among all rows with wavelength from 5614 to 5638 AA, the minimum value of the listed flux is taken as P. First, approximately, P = 43.1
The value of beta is 6.57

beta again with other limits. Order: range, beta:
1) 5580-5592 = 6.69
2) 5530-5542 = 6.66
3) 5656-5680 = 6.49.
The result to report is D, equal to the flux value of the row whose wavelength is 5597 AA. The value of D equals 43.9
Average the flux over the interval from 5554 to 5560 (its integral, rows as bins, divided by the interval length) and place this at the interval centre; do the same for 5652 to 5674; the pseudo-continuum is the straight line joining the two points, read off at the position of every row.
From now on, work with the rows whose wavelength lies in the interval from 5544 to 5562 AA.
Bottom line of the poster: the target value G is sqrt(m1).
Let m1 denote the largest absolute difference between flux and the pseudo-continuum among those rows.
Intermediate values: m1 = 0.55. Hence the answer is 0.74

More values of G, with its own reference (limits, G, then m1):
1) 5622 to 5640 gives 1.49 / 2.23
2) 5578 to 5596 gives 0.79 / 0.62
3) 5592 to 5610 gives 0.78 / 0.61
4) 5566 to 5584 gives 0.86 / 0.75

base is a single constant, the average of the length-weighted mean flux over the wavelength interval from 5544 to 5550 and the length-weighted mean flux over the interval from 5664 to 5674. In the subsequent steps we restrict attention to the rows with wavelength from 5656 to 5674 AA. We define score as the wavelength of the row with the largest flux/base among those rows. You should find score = 5657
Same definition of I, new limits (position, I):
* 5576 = 44.9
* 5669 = 42.1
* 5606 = 44.5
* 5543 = 45.9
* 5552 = 45.4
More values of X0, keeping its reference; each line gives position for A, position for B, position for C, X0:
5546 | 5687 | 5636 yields -1.9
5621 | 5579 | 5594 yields 1.5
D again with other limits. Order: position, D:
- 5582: 45.3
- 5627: 46.1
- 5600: 44.1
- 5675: 43.5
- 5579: 45.2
